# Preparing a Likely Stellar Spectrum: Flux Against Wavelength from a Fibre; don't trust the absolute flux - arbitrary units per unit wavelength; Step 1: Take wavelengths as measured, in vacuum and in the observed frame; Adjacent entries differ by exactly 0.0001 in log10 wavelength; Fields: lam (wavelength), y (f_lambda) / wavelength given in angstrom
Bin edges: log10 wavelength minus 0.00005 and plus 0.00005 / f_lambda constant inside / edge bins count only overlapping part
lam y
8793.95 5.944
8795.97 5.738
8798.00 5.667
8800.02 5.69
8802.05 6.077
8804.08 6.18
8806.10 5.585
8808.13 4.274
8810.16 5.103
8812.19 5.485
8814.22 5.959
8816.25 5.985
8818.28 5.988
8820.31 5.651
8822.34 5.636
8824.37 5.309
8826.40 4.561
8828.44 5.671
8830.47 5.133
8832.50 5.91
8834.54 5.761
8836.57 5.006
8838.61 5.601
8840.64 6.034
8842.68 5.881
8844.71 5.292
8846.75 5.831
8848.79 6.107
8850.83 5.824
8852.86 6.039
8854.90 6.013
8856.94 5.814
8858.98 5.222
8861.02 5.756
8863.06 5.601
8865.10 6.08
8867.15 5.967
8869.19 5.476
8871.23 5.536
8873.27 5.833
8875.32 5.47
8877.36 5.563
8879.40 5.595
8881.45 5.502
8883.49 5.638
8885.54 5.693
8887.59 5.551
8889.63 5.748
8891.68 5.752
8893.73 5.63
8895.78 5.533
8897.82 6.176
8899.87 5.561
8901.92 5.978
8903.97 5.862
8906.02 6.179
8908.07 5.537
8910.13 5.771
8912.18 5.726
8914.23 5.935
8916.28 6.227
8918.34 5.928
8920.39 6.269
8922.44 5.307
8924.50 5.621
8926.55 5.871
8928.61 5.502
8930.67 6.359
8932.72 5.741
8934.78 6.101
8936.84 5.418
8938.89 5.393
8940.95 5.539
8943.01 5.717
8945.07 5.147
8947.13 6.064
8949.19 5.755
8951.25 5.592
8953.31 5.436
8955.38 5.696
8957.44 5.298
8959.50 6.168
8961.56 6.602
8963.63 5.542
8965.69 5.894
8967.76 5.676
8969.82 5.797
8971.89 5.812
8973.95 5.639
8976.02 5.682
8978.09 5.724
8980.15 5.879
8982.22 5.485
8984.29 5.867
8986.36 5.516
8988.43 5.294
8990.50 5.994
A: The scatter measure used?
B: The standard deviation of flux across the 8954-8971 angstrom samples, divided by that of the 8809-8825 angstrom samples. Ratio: 1.21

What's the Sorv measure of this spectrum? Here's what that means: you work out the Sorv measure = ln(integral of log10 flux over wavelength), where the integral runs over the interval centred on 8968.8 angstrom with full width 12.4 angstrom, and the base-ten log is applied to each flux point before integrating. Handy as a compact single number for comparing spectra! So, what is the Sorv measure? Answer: 2.24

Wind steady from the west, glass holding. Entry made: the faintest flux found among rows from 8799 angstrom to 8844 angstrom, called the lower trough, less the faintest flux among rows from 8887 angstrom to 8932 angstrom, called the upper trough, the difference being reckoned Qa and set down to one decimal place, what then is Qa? -1.0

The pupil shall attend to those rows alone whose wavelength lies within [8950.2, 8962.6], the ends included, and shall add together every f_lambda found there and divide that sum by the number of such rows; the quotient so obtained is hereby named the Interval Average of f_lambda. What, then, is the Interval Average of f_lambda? 5.80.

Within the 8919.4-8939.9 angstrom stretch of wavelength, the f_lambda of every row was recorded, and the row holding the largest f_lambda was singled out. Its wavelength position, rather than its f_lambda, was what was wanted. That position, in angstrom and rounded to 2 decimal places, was 8930.67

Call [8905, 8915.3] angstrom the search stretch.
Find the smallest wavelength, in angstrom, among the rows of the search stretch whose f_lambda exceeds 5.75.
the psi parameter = 8906.02 angstrom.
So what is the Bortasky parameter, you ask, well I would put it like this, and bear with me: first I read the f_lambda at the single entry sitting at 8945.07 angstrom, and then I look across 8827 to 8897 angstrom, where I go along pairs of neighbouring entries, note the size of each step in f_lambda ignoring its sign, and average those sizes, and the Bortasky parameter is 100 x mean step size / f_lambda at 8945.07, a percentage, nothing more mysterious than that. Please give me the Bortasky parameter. 5.6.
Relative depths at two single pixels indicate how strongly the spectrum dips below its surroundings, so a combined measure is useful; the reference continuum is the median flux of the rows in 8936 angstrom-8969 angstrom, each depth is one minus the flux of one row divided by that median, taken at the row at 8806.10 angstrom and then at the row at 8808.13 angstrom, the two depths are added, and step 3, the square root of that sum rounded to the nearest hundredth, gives 0.50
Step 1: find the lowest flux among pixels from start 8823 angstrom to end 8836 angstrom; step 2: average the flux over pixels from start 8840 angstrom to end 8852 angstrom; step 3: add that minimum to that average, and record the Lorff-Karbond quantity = 10.4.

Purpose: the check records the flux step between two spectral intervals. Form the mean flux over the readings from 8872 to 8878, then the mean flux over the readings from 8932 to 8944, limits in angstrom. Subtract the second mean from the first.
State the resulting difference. -0.03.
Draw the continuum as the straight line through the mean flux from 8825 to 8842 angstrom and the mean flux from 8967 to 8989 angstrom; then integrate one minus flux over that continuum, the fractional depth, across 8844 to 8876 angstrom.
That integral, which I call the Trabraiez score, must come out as -1.4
